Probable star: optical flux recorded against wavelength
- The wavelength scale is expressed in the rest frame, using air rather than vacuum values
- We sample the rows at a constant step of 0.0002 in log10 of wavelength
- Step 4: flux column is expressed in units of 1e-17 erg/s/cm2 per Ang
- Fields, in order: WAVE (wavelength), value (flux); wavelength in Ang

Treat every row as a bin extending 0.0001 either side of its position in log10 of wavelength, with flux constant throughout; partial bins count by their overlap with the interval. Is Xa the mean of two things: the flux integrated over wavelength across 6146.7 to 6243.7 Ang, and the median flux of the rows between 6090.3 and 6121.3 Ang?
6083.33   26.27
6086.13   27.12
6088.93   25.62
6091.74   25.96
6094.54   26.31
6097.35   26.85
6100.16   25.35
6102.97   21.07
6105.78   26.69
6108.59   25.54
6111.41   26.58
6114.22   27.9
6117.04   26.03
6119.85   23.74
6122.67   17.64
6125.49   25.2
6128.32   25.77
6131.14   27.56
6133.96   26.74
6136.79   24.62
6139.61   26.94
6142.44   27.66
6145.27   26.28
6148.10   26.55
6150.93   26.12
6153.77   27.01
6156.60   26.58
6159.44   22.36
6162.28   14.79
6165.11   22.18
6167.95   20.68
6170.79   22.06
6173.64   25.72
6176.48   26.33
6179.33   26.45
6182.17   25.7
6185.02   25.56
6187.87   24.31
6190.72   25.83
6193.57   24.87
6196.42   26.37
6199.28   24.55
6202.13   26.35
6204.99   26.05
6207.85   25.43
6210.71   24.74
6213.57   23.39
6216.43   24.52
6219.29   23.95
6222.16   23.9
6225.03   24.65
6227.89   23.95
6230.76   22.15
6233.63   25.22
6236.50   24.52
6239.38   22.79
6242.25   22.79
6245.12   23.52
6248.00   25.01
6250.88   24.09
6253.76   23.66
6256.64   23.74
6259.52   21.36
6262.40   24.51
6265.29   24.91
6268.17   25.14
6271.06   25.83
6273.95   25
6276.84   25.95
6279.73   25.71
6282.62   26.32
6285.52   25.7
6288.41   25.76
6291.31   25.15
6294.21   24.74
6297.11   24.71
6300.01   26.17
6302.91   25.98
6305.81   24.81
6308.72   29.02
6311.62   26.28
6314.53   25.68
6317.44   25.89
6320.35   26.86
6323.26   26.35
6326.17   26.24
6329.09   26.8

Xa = 1195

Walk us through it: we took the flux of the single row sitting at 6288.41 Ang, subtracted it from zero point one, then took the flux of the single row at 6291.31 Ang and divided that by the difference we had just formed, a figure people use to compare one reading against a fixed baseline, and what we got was -0.98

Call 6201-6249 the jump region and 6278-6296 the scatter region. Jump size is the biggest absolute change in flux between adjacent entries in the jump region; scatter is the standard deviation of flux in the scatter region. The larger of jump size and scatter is 3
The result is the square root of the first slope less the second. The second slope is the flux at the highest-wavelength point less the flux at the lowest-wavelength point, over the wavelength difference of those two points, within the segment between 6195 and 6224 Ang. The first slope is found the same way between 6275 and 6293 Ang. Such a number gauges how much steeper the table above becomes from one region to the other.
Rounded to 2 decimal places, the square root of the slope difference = 0.20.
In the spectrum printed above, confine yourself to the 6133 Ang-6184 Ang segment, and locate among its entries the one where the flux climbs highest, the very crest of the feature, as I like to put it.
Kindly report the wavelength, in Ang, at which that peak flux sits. 6142.44 Ang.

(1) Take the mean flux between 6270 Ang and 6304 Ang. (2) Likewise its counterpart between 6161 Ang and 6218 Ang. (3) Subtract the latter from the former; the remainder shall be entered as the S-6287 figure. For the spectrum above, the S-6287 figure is 1.3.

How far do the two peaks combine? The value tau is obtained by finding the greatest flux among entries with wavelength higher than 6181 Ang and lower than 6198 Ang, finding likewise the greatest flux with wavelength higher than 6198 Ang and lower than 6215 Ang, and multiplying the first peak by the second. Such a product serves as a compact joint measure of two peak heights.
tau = 695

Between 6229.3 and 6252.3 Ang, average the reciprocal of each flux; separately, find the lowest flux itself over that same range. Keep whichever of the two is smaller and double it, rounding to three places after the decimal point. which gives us 0.084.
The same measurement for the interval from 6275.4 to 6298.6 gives 0.078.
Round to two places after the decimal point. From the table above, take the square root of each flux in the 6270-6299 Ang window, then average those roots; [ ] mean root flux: 5.05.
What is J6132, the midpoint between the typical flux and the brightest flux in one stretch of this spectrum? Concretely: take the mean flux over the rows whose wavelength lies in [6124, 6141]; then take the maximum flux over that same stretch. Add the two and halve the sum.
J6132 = 26.8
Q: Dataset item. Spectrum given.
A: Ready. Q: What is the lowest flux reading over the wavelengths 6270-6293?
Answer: 25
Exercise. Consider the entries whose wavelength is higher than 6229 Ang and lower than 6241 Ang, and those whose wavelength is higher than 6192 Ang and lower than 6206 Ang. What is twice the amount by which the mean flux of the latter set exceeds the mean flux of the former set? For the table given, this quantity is 3.9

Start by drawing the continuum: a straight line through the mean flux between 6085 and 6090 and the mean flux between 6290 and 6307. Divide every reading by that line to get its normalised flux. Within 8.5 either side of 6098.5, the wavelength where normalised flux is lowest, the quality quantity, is 6102.97 Ang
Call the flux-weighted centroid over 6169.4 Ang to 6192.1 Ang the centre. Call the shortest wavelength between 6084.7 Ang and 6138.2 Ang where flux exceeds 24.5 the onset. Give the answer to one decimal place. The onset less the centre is -94.7 Ang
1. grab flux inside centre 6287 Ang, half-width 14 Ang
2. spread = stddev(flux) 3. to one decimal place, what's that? 0.6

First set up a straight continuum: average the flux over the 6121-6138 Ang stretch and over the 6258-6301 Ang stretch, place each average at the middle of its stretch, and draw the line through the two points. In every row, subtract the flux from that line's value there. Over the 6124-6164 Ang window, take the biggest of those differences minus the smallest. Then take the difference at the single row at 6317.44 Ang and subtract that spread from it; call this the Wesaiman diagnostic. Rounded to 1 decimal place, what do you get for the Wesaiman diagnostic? -13.6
